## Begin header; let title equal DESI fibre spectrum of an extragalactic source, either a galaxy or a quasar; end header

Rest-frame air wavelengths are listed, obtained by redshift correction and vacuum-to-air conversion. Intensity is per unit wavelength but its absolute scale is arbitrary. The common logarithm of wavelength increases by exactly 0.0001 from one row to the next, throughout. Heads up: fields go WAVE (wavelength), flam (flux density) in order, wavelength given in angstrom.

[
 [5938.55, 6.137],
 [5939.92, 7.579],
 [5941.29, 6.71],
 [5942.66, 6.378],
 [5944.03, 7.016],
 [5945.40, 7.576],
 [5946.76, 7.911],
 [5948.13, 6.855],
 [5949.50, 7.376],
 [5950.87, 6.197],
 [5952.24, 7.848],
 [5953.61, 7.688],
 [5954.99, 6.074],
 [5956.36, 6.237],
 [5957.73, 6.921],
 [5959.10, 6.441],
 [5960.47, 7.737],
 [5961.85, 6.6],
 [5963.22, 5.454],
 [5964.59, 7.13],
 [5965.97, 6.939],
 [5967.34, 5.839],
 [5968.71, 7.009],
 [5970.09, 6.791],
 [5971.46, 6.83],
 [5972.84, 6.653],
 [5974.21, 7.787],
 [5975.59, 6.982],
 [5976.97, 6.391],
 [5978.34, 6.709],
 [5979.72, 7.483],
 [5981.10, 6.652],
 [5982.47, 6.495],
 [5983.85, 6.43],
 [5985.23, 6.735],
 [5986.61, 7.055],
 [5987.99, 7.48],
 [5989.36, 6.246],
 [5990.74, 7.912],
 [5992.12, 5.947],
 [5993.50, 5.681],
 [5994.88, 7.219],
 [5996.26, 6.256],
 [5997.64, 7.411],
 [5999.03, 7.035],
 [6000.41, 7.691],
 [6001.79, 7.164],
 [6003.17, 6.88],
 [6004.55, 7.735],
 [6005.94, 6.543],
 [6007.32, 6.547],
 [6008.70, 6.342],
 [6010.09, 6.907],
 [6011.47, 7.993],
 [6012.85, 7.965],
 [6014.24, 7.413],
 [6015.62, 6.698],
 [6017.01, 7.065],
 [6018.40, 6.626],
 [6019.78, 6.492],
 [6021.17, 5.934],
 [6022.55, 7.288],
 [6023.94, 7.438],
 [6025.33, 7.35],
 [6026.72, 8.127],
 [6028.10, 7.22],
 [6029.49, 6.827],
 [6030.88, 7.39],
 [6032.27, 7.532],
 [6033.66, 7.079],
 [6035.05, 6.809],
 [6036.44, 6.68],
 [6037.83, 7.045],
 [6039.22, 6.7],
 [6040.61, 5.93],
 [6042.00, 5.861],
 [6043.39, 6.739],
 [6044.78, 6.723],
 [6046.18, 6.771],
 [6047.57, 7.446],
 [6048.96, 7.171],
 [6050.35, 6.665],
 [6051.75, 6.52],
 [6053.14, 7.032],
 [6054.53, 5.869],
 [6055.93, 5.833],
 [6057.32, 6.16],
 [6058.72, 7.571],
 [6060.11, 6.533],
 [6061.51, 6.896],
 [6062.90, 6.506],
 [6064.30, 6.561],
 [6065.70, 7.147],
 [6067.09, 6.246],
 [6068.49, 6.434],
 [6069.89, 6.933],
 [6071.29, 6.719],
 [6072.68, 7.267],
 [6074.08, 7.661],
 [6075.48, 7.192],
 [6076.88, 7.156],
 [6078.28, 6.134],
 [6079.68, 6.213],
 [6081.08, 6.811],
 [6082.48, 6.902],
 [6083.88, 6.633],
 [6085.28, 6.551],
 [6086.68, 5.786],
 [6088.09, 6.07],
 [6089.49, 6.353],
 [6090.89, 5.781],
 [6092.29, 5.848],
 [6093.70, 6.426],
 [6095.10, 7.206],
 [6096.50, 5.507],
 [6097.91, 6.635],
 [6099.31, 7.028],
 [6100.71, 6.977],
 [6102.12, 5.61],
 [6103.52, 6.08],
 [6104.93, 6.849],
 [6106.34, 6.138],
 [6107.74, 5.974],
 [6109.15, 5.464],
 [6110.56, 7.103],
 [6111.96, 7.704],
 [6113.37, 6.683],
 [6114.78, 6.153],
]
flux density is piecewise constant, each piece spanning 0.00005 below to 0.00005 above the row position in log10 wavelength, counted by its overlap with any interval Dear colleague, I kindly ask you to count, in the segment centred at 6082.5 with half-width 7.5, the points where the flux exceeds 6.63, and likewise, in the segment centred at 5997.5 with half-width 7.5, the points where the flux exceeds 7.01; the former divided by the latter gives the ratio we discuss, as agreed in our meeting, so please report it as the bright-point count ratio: 0.7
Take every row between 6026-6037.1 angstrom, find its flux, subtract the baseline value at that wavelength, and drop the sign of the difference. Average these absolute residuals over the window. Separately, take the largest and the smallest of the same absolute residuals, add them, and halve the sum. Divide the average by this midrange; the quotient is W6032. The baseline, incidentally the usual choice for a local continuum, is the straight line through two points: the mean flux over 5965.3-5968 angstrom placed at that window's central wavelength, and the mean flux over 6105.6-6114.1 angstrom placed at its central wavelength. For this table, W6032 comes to 0.80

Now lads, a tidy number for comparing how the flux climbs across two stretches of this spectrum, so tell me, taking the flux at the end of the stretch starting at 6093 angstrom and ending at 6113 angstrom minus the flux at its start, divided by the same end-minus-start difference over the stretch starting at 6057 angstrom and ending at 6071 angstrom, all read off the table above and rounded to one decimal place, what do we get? 1.7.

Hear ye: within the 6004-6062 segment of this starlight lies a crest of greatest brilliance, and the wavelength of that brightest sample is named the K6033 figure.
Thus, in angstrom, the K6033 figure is 6026.72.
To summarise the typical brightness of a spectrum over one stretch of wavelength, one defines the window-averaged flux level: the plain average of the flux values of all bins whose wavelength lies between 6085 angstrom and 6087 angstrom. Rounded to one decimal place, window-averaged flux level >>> 6.2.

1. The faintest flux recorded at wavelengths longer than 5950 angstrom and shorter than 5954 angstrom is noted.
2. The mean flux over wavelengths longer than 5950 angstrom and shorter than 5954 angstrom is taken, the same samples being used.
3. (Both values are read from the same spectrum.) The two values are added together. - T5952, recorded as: 13.4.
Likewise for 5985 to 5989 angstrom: 13.8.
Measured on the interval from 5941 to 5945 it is 13.1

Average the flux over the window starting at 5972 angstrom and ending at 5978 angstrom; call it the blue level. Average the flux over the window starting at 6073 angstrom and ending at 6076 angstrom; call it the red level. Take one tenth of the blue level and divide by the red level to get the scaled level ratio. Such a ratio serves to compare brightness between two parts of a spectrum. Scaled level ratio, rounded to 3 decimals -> 0.094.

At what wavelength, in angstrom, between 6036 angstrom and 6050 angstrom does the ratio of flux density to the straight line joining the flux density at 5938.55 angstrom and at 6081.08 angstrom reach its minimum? 6042.00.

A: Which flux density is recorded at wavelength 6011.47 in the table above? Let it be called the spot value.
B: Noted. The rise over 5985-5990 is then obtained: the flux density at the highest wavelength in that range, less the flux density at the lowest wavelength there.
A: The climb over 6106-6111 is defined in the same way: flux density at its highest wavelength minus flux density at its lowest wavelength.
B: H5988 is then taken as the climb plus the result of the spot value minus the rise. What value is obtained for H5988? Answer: 9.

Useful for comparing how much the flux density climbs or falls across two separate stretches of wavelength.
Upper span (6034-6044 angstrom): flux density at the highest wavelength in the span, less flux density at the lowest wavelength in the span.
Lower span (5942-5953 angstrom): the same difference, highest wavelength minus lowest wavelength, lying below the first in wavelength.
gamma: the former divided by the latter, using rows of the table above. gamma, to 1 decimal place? 0.0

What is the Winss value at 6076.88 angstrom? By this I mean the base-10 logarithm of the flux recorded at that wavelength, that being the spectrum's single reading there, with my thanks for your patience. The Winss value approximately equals 0.855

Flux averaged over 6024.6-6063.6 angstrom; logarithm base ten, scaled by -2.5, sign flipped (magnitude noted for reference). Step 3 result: 2.08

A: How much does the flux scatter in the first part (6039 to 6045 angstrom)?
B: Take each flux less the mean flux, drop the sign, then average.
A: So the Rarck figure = 0.40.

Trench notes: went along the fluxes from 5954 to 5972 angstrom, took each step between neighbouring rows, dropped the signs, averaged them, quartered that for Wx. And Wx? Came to 0.19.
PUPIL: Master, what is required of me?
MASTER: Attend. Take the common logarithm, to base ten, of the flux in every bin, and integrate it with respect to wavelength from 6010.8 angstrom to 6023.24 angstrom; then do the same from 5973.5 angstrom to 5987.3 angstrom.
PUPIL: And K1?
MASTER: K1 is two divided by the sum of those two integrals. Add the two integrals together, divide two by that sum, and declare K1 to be 0.091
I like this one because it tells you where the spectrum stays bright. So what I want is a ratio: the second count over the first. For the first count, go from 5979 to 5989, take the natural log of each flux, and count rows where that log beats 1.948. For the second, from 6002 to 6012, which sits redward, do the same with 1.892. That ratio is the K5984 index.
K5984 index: 1.3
